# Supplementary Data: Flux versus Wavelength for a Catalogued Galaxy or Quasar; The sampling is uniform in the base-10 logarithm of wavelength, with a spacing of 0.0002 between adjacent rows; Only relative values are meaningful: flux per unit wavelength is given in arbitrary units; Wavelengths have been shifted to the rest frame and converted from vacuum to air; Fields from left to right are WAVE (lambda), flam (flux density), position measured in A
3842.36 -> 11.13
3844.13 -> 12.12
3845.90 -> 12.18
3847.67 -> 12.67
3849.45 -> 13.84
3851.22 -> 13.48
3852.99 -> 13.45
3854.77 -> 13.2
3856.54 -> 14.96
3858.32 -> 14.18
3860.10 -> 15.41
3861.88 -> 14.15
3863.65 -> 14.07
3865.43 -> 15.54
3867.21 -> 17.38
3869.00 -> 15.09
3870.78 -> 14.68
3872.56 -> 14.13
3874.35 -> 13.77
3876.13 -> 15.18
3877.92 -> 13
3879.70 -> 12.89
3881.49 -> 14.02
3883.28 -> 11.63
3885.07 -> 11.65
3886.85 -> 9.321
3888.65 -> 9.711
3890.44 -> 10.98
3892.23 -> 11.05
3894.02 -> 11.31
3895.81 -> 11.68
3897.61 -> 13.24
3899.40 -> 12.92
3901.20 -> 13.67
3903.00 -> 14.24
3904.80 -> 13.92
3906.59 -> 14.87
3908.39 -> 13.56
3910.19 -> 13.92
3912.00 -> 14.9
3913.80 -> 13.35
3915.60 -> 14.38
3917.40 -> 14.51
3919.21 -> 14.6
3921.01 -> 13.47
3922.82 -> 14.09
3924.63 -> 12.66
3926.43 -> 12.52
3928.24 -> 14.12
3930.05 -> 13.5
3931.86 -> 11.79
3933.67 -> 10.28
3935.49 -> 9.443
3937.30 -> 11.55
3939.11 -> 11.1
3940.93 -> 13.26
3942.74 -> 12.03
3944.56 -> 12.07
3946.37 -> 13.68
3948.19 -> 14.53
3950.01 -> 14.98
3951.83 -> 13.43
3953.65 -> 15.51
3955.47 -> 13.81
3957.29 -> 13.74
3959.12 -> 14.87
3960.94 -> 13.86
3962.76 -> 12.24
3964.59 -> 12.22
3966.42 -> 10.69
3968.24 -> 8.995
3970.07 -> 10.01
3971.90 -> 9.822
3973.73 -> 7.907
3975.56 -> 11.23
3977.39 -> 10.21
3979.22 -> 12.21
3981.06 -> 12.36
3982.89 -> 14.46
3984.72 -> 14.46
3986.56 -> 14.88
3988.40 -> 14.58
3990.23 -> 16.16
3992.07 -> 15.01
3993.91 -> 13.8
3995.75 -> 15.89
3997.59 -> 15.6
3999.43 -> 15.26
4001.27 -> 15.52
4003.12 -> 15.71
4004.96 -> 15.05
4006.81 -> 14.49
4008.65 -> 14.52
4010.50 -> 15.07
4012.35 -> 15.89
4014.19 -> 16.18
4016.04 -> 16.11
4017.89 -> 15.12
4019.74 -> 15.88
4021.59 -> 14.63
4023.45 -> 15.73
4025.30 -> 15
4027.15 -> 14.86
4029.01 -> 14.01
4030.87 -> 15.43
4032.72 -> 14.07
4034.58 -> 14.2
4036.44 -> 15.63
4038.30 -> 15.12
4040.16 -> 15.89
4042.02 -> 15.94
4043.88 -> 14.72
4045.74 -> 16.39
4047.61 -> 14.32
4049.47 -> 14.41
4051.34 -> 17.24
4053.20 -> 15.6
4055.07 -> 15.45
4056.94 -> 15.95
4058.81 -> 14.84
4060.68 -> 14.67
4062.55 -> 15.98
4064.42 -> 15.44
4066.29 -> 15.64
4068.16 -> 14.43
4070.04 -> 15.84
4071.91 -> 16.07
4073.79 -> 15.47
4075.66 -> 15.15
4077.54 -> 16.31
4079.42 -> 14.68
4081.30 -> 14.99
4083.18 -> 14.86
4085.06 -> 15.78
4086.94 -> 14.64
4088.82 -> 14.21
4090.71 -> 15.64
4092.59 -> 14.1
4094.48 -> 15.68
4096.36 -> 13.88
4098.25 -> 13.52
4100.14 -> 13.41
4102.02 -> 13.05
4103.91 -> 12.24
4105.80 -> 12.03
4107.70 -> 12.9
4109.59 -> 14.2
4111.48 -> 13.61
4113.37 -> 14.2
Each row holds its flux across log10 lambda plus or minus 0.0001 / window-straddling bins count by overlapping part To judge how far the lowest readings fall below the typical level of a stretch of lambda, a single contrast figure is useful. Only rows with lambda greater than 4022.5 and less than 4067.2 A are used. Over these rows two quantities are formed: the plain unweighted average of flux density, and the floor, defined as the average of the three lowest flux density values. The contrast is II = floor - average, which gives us -1.2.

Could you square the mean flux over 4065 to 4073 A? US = 240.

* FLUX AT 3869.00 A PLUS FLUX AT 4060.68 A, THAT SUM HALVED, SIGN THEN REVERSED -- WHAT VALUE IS -14.9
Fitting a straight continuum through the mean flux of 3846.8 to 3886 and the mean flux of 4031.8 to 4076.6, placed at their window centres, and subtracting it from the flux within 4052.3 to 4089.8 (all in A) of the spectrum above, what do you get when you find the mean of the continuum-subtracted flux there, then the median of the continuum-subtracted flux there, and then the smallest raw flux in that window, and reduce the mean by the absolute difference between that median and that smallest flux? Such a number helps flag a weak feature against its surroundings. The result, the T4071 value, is -14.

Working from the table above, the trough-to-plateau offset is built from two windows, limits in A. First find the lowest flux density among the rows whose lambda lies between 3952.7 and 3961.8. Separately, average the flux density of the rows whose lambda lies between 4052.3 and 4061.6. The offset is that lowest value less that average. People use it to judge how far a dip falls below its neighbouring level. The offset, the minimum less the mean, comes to -1.6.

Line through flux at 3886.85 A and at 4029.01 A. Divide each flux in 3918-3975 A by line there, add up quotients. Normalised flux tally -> 34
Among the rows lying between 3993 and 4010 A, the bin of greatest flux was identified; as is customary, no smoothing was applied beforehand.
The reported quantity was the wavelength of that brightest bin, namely 3995.75 A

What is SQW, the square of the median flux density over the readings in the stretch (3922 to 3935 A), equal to 160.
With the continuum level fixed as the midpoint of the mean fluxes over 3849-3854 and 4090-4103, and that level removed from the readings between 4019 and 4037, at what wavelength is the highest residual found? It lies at 4019.74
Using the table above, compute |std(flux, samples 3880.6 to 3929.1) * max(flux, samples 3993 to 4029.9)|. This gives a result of 25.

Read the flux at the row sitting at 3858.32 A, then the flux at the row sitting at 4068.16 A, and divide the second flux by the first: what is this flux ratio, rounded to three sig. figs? 1.02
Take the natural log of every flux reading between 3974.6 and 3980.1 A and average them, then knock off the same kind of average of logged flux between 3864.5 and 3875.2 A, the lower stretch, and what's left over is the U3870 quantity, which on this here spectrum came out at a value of -0.30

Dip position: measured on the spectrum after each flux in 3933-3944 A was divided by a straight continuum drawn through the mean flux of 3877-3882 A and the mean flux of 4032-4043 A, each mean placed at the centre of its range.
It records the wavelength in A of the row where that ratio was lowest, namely 3935.49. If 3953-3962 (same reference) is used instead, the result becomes 3957.29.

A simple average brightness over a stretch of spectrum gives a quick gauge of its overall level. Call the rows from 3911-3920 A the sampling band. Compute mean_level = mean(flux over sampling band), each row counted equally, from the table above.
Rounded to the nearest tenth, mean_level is 14.3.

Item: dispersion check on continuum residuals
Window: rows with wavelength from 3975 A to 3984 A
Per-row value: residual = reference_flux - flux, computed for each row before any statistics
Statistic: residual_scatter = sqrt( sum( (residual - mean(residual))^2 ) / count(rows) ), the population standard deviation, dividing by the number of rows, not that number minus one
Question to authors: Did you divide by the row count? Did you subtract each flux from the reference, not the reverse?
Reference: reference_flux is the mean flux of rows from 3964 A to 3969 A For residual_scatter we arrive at 1.4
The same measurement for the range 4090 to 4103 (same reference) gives 1.0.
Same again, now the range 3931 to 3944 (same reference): 1.1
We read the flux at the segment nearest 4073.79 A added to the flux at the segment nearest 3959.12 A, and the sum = 30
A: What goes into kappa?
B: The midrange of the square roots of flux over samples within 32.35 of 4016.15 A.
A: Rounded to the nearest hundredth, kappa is 3.88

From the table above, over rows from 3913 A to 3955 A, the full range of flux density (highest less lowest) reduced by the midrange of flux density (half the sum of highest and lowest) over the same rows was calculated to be -6.4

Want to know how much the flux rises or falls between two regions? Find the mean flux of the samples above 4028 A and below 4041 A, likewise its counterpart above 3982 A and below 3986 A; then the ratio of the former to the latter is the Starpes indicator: 1.03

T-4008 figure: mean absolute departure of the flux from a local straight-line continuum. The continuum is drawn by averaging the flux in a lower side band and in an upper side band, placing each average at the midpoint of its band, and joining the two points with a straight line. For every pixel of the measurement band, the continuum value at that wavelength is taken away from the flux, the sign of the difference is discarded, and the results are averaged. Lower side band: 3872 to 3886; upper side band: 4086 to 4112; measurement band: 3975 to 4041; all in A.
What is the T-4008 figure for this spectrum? 1.6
